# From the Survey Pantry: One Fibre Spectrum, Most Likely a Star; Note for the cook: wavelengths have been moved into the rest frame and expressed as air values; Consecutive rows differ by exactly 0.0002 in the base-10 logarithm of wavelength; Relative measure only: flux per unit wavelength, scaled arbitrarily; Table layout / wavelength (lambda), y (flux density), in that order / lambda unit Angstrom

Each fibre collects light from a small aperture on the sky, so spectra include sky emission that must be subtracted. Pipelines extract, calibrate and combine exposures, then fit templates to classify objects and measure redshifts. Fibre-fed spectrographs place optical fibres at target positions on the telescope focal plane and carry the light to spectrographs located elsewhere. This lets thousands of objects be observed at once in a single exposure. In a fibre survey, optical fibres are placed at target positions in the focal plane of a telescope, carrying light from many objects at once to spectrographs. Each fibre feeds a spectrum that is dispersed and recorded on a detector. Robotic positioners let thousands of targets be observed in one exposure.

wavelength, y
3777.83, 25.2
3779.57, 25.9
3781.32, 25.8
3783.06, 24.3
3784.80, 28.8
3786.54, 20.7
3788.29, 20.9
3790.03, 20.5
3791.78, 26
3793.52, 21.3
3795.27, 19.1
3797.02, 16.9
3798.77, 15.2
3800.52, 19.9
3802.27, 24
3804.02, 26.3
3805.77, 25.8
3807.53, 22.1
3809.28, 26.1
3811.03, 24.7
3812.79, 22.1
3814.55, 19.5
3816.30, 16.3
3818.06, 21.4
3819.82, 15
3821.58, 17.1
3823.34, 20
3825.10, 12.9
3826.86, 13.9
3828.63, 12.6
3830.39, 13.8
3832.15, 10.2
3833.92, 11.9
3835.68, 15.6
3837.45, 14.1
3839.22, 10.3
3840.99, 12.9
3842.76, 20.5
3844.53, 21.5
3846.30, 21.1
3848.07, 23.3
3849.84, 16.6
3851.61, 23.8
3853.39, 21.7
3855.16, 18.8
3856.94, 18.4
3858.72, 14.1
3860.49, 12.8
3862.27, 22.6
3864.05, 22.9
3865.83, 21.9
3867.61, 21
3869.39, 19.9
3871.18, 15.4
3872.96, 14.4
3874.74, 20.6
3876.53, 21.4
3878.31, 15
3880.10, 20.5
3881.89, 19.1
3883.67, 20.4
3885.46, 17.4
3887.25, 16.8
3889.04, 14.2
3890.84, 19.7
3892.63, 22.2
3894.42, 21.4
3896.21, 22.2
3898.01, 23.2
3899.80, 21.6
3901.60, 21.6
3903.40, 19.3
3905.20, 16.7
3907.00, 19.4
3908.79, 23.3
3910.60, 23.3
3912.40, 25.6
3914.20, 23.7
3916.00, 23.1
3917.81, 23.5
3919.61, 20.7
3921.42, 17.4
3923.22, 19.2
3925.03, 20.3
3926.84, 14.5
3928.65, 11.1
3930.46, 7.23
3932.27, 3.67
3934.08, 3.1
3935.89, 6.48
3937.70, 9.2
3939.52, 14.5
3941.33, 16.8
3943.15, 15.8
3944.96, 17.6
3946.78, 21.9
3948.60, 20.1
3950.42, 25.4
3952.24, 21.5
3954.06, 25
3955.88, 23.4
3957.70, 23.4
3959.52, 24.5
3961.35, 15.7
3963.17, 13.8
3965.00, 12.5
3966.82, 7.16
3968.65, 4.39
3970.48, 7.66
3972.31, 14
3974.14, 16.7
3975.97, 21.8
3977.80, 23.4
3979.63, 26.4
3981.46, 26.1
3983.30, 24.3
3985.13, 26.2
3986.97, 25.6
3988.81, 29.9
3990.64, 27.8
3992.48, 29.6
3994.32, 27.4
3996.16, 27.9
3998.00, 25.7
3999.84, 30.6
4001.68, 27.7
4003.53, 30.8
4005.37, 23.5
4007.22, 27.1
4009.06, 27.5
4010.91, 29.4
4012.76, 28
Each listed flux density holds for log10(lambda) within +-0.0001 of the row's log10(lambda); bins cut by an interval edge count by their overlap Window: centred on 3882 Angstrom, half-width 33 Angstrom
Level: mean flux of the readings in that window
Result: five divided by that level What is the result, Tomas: 0.252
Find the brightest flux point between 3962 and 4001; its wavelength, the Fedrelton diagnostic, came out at 3999.84 Angstrom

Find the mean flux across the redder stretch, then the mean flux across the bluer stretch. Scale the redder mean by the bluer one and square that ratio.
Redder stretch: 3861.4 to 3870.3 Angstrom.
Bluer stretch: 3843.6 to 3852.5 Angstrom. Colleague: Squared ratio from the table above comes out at 1.0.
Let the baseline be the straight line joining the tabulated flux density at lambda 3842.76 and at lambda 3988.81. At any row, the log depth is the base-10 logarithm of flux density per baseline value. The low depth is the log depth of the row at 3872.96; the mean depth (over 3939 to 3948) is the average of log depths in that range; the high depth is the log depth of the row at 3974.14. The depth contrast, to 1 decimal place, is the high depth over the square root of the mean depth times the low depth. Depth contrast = -1.2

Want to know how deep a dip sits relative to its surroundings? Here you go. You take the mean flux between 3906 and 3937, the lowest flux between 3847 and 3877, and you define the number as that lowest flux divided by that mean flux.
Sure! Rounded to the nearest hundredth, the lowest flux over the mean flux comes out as 0.76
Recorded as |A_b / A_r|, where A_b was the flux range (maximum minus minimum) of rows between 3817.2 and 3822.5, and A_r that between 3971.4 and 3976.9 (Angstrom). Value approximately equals 0.8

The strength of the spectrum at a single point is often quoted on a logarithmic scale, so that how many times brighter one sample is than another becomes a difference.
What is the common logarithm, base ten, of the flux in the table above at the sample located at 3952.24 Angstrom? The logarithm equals 1.33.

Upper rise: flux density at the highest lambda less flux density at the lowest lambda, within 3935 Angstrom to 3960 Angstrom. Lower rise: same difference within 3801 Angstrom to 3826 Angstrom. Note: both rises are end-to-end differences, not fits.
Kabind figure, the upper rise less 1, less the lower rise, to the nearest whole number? 28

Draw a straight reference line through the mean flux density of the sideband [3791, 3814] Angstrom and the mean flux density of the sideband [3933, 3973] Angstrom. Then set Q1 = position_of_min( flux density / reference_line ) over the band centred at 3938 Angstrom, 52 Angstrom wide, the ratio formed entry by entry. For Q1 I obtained 3934.08 Angstrom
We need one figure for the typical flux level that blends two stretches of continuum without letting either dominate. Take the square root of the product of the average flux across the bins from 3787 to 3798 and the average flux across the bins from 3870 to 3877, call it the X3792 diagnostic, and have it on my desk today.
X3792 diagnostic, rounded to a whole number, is 19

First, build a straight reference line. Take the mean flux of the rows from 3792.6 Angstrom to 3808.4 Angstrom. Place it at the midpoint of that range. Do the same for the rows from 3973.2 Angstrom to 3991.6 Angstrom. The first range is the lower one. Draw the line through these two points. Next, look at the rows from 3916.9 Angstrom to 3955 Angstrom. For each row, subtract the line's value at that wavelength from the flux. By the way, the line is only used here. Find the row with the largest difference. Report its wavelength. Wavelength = 3950.42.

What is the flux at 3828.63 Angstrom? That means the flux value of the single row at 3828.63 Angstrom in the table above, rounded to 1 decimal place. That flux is 12.6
